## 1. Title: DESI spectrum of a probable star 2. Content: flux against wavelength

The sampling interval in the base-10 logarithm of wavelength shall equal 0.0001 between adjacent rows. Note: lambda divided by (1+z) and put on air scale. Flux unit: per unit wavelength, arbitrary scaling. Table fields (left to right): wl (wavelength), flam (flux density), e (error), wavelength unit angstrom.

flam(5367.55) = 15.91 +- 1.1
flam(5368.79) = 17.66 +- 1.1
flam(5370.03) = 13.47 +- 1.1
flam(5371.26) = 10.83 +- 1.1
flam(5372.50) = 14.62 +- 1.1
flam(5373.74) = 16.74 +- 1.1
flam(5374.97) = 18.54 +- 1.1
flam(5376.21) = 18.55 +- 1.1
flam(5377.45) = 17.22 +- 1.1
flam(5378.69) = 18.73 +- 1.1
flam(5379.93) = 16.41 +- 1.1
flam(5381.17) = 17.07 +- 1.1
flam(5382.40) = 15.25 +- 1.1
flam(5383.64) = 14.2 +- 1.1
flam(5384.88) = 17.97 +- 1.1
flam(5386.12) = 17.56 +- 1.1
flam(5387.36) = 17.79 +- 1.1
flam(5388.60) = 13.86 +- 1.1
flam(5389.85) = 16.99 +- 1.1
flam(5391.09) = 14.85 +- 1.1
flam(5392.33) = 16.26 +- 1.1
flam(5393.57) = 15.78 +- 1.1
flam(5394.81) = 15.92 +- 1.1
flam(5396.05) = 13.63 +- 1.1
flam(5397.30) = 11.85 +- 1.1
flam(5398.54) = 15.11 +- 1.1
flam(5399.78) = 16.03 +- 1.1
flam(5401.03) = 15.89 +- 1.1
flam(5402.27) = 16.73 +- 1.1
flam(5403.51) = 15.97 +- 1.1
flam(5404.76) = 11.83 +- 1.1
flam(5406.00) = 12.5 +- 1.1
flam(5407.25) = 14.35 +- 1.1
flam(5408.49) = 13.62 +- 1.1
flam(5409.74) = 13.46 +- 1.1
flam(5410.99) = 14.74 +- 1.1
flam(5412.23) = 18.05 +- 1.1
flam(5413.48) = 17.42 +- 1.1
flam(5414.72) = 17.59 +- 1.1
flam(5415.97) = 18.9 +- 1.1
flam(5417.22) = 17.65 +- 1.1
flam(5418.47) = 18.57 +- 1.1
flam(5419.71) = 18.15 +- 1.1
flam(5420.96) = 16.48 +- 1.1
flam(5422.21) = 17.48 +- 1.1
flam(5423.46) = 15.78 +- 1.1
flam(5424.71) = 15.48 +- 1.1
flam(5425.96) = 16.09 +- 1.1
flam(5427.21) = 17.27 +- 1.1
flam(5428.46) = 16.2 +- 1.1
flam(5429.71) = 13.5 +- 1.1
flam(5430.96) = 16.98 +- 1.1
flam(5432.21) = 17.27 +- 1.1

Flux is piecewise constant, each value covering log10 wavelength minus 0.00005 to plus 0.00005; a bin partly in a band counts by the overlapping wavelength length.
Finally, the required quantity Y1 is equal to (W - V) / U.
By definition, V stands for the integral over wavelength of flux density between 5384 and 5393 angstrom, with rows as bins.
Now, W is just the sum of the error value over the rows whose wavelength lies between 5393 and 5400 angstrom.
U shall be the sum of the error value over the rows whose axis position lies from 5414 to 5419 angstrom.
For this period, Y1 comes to -32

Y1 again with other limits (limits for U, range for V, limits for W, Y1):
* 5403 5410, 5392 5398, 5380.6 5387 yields -12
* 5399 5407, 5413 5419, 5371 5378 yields -15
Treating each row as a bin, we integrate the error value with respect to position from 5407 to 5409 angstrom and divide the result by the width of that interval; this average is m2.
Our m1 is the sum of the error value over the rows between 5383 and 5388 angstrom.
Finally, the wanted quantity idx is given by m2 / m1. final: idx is 0.25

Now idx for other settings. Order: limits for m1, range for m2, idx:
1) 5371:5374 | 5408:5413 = 0.33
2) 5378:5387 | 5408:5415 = 0.14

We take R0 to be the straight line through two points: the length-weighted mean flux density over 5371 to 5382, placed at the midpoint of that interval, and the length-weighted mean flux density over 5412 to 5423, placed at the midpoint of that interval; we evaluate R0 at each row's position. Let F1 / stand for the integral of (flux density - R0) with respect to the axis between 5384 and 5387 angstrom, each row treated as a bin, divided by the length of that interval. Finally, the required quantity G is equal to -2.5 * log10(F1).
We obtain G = 0.7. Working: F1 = 0.53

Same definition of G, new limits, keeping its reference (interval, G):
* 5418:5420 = 0.6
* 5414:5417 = 0.9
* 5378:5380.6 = 0.3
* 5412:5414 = 3.4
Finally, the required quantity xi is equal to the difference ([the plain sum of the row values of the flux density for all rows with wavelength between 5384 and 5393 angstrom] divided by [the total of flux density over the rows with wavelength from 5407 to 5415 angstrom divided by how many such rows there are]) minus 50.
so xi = -42.61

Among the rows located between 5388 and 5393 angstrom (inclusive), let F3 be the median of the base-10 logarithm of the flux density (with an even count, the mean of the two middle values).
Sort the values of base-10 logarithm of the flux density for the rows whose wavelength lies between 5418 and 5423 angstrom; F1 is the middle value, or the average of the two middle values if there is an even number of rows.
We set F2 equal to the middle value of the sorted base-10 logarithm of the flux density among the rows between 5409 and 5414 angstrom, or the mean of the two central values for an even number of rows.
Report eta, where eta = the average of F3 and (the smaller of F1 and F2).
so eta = 1.20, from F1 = 1.25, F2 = 1.20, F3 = 1.191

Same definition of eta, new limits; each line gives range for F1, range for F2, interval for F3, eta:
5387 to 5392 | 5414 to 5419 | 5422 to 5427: 1.20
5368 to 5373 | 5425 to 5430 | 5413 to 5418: 1.20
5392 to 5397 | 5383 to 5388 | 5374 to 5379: 1.23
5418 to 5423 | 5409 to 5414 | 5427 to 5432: 1.21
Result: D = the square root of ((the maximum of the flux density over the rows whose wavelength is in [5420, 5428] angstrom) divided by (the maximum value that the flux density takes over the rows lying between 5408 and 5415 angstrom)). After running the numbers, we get 0.98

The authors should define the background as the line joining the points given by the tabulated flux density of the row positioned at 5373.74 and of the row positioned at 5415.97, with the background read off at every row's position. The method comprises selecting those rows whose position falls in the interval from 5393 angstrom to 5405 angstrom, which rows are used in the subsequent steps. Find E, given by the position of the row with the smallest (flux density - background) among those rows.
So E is 5404.76 angstrom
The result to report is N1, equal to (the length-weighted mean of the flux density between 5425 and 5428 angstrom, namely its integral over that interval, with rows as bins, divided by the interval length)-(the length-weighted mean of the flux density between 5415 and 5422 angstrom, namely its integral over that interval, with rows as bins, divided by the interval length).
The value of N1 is -1.4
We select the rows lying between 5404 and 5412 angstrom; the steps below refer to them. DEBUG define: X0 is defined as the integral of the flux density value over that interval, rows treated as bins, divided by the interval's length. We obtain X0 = 13.7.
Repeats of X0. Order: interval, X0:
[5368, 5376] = 15.5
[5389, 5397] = 15.4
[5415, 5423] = 17.8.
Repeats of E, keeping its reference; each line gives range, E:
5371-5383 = 5371.26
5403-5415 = 5404.76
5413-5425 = 5424.71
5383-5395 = 5388.60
